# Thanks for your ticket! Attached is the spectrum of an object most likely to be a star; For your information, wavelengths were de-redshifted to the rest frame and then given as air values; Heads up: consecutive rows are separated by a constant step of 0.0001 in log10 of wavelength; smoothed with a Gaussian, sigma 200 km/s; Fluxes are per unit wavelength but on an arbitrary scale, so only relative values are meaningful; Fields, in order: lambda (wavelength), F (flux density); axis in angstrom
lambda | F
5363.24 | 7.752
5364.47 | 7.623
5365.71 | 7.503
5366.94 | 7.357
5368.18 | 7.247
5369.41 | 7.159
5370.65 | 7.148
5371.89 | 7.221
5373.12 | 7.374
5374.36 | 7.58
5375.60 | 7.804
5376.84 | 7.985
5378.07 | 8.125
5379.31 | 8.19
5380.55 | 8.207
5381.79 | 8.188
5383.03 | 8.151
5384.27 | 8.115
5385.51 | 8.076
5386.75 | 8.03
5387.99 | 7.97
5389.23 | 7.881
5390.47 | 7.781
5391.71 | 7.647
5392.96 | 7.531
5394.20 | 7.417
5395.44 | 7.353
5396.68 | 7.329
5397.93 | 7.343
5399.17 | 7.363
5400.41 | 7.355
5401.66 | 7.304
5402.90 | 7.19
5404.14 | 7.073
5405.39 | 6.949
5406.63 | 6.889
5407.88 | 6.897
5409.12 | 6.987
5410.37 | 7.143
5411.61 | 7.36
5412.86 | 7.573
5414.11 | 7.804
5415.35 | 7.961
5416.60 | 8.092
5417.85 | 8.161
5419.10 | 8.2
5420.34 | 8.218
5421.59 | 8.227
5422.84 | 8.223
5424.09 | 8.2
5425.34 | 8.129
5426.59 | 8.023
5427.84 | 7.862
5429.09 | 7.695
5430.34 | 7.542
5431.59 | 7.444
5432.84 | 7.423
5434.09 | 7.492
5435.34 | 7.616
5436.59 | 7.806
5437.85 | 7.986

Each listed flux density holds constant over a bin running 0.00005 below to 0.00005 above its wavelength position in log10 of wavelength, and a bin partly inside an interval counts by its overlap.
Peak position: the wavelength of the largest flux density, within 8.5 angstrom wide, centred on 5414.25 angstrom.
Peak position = 5417.85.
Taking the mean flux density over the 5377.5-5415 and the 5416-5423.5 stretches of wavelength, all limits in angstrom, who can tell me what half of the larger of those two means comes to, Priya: 4.093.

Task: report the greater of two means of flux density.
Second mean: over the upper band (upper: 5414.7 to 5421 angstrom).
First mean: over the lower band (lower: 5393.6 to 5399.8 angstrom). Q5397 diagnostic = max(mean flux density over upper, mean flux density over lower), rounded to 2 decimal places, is 8.13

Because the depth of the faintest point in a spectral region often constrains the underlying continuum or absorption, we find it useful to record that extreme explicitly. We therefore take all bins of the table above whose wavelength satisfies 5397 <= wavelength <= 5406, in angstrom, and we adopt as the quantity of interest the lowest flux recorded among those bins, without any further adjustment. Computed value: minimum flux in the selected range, 6.949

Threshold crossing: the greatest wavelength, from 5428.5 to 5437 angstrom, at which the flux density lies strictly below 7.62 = 5435.34 angstrom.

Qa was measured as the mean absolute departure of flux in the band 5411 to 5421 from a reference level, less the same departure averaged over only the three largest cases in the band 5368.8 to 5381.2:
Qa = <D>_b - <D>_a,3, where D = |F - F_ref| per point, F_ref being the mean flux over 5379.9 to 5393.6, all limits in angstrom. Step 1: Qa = -0.5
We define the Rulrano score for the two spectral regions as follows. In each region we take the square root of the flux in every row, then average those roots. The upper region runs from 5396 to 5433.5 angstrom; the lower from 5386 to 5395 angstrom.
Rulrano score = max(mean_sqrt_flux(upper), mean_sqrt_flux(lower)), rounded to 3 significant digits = 2.78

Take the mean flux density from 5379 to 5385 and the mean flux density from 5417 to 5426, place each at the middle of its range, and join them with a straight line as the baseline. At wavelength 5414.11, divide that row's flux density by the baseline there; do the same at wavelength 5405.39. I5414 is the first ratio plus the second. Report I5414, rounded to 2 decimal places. 1.80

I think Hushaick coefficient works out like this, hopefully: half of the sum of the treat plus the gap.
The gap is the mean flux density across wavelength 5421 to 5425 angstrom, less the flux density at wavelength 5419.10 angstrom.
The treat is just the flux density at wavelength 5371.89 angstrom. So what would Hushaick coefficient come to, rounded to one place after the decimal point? 3.6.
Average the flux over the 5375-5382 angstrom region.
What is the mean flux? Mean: 8.08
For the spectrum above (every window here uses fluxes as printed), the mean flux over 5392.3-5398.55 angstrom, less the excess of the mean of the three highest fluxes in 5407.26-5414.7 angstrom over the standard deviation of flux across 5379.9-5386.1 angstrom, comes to -0.1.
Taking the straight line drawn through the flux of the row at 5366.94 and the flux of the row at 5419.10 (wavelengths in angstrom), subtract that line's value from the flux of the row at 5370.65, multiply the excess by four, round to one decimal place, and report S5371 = -1.1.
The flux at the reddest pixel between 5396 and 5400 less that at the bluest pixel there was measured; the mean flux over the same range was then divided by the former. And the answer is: 216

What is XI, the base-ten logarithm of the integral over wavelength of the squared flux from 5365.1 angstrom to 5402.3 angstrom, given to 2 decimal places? 3.34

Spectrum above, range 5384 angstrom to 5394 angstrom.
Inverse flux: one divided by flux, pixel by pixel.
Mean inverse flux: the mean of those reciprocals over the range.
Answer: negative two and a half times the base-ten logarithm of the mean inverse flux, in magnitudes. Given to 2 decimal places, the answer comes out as 2.24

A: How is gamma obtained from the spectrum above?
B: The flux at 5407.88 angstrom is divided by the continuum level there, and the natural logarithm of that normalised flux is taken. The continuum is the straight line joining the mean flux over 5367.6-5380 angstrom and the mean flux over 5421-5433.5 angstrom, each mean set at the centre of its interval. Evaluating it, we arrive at -0.12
